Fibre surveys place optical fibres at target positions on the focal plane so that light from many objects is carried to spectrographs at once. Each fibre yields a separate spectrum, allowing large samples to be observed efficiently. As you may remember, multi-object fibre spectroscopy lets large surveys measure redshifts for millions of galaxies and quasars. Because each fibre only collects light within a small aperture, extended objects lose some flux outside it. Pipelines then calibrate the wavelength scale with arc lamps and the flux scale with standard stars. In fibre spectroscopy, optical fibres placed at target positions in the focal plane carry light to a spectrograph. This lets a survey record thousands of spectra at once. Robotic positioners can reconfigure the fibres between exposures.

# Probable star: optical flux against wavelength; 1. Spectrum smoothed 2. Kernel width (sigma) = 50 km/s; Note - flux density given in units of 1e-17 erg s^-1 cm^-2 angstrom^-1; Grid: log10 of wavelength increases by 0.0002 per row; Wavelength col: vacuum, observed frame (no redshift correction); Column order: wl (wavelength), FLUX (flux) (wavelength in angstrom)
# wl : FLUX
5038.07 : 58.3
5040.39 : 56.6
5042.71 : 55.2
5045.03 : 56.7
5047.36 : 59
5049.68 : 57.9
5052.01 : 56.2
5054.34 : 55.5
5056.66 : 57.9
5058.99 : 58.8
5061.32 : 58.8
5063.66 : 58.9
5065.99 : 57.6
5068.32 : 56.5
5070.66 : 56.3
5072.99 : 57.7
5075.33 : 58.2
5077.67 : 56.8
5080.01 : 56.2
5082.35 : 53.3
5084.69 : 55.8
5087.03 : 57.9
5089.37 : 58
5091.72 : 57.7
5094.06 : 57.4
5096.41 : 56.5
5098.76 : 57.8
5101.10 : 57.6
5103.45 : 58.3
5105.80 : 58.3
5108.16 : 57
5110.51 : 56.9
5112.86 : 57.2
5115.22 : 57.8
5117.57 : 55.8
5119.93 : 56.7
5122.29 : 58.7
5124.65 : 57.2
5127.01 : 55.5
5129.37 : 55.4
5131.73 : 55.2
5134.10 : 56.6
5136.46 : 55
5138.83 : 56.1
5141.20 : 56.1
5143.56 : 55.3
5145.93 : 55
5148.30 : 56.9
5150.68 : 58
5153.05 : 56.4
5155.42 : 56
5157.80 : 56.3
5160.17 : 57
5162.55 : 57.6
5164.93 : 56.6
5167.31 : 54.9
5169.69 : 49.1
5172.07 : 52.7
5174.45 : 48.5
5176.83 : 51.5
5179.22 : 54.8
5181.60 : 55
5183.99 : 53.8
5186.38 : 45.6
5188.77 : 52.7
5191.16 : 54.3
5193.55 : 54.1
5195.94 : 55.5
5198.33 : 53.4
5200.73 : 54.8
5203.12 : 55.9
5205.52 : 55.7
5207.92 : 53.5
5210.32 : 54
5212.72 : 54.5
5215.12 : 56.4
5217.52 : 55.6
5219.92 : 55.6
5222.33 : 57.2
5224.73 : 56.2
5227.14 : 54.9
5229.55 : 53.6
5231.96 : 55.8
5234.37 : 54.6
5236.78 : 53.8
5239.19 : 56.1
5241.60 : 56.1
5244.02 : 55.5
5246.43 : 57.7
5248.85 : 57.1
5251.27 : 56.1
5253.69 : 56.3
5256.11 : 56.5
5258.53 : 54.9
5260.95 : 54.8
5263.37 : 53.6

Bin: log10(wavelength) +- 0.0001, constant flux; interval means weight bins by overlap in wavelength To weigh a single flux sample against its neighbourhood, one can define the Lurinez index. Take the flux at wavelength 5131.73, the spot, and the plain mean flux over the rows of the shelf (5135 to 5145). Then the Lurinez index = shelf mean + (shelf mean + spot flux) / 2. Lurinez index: 111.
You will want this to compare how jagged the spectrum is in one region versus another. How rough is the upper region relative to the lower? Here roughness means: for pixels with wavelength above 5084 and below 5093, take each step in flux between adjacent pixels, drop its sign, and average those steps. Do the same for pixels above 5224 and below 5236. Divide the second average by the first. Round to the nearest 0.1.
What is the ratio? 1.8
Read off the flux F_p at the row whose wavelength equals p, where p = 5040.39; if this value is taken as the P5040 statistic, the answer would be 56.6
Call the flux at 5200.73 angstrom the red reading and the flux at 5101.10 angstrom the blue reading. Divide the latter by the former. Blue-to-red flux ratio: 1.05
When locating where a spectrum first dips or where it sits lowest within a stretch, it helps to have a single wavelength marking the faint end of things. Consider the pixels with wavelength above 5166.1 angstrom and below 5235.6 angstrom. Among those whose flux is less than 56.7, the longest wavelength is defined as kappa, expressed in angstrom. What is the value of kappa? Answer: 5234.37 angstrom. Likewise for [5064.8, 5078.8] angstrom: 5070.66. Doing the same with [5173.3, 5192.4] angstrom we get 5191.16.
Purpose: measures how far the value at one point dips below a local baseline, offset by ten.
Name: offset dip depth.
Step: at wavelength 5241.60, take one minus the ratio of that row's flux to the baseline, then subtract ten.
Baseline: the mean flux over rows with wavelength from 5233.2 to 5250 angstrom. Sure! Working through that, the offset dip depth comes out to -10.00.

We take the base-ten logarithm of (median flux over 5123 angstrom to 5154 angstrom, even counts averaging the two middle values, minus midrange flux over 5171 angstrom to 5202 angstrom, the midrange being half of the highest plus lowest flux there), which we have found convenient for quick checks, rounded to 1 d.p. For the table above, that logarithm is 0.7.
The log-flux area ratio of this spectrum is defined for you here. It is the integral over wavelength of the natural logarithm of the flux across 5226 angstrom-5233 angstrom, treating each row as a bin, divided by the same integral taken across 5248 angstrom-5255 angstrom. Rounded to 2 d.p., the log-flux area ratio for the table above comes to 0.99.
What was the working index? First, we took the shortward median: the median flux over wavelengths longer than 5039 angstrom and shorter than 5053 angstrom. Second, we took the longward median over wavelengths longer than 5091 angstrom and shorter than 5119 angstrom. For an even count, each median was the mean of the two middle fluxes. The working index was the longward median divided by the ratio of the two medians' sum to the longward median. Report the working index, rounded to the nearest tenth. 29.0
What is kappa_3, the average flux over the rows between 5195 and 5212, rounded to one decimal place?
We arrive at 54.7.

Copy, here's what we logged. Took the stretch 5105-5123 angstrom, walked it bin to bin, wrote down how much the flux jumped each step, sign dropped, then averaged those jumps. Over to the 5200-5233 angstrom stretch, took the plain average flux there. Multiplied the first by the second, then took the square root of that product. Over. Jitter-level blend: 7.5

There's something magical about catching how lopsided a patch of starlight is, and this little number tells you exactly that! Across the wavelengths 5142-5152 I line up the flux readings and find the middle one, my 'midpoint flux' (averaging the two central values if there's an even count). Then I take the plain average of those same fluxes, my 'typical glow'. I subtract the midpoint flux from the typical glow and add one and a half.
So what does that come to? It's 1.70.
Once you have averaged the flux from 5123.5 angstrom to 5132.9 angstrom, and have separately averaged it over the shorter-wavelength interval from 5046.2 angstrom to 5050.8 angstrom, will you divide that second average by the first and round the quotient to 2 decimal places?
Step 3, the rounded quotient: 1.05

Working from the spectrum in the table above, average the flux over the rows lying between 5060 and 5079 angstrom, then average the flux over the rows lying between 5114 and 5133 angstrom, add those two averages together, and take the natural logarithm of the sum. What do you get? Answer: 4.74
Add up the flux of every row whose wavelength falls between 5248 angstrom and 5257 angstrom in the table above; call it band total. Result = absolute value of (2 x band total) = 452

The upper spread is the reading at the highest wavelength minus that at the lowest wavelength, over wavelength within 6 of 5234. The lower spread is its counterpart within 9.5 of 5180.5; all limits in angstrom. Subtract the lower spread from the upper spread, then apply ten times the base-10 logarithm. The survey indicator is 4.0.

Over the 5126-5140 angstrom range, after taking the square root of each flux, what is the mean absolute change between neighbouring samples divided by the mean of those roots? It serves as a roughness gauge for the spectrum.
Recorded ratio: 0.008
